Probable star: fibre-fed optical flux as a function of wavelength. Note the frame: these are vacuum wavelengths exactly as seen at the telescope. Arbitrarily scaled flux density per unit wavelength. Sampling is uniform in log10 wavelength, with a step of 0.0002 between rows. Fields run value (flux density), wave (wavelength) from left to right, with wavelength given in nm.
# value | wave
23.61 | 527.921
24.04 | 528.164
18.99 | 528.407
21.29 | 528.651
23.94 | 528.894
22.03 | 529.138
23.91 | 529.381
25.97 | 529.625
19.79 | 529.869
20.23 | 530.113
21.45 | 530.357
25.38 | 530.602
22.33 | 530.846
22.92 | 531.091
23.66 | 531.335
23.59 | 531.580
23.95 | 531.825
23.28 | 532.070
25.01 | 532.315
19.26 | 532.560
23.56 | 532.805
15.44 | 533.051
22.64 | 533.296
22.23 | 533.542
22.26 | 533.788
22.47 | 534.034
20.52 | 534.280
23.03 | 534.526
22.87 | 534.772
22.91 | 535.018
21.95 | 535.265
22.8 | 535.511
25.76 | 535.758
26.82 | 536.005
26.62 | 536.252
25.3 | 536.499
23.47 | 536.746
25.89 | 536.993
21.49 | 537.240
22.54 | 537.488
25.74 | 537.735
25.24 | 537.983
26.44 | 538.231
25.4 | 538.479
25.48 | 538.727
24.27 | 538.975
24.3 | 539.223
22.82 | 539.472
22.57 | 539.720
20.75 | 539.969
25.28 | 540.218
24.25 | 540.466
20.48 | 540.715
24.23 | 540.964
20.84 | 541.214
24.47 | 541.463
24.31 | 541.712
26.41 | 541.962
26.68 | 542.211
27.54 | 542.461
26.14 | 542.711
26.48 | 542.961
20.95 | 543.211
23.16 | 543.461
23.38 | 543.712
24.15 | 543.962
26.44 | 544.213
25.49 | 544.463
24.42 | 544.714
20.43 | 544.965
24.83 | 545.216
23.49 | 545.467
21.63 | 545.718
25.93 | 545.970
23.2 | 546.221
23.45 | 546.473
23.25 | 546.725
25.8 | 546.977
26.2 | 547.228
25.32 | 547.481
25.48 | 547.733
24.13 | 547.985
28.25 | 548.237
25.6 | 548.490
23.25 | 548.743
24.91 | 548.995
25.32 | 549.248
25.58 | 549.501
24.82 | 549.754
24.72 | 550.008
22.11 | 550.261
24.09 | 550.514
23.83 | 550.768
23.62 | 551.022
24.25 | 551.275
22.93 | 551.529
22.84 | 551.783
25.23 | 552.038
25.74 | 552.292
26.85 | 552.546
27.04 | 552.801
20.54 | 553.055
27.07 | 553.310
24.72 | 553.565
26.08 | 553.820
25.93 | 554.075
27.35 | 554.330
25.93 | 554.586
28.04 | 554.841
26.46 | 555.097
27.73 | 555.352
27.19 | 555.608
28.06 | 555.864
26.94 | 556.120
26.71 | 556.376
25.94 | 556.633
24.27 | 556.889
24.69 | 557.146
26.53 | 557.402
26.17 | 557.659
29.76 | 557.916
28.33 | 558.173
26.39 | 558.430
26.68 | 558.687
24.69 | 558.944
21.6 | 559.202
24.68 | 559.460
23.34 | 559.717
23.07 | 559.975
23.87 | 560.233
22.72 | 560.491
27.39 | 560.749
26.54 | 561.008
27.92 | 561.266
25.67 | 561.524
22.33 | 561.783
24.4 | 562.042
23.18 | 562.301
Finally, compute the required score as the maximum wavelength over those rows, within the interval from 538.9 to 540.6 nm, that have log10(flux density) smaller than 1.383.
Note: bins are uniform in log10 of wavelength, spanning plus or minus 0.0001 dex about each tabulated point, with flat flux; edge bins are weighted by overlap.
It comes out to 539.969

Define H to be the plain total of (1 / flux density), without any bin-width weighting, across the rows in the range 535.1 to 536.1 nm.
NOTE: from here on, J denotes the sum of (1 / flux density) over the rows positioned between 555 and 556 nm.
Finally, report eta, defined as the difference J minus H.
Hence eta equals -0.019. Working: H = 0.166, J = 0.146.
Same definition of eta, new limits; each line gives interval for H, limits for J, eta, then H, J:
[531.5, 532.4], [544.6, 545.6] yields 0.006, 0.167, 0.173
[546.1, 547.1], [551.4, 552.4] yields -0.002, 0.168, 0.166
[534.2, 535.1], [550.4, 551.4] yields -0.012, 0.180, 0.167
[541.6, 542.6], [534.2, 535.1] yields 0.027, 0.153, 0.180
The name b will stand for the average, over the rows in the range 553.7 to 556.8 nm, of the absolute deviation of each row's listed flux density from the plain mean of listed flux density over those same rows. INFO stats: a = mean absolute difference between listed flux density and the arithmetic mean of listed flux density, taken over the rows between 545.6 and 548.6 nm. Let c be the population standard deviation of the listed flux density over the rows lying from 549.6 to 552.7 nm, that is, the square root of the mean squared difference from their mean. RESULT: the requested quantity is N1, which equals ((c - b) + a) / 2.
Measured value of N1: 1.01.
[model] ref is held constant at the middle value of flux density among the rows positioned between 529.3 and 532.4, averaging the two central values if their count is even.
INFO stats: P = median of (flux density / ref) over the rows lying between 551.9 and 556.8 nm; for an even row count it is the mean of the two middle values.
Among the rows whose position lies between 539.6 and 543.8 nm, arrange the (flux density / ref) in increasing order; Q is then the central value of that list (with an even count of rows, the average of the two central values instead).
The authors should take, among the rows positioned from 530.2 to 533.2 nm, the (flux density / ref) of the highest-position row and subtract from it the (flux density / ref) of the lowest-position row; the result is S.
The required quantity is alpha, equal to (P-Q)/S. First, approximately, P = 1.13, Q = 1.03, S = -0.25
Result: -0.4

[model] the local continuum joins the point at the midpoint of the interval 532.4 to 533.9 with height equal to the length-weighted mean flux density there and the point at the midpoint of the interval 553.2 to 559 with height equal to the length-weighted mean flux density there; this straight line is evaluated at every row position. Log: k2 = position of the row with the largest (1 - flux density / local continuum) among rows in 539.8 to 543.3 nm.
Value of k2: 543.211 nm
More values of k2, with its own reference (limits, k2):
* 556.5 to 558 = 556.889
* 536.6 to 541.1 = 540.715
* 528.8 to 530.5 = 529.869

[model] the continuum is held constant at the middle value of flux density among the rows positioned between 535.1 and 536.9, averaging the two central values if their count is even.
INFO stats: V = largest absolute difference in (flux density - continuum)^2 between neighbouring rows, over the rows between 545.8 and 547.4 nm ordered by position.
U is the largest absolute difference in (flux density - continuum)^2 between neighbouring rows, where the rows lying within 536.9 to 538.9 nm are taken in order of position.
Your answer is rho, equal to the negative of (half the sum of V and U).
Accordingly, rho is -9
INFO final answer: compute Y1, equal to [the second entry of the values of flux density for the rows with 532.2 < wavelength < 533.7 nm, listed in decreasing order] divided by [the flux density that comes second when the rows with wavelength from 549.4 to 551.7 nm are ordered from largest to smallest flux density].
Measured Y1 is 0.95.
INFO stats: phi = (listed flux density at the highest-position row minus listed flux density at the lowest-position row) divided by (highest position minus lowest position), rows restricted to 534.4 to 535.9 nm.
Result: 2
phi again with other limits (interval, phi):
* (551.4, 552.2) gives 5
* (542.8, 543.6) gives -7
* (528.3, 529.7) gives 6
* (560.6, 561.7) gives -2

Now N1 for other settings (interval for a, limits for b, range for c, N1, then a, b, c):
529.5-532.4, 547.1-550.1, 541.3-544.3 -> 1.28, 1.5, 0.78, 1.84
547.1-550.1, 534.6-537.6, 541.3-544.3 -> 0.46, 0.8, 1.70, 1.84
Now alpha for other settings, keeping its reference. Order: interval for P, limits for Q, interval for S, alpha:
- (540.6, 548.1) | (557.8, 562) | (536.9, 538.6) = 1.7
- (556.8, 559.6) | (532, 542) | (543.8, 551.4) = 27.0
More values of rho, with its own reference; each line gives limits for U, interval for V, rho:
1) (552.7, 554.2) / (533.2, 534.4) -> -17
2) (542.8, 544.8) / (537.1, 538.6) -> -12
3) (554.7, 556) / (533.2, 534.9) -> -12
